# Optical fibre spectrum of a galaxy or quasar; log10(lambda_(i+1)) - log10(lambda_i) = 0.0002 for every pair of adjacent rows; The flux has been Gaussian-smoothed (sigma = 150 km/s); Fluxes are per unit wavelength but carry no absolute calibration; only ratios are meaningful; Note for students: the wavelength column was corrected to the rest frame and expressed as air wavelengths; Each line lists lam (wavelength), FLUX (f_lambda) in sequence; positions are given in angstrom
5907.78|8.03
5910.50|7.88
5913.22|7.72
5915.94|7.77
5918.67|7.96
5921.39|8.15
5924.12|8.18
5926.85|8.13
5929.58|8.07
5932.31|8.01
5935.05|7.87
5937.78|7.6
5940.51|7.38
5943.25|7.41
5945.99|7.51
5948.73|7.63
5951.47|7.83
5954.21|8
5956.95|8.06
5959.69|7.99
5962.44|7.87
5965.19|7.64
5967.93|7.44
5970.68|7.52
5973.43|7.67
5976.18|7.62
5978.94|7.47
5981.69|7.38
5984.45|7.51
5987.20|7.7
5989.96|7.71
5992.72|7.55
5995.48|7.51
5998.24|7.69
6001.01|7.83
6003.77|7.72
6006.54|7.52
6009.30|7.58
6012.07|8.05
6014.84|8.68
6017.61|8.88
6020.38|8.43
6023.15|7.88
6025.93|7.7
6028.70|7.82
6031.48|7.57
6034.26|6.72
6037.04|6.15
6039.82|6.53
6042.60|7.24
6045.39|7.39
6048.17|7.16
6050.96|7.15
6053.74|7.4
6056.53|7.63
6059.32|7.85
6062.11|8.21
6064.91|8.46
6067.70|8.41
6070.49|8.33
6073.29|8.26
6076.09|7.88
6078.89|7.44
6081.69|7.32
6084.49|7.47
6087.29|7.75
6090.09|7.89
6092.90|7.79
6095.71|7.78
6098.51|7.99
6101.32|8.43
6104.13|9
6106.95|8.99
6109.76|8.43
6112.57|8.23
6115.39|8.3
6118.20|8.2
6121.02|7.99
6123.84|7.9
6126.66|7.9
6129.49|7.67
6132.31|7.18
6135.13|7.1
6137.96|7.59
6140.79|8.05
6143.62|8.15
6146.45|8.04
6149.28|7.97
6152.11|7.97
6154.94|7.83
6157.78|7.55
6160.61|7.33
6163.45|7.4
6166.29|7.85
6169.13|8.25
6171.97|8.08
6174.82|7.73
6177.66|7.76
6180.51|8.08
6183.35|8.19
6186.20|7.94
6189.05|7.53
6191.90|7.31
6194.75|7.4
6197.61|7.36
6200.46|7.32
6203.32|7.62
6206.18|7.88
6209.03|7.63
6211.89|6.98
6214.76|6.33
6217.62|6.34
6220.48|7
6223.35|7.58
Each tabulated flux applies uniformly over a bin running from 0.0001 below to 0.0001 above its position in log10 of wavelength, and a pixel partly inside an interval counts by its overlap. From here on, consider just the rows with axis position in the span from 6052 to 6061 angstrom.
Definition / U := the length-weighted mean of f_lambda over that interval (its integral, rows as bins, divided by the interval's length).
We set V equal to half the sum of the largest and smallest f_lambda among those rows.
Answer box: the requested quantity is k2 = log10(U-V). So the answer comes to -2.2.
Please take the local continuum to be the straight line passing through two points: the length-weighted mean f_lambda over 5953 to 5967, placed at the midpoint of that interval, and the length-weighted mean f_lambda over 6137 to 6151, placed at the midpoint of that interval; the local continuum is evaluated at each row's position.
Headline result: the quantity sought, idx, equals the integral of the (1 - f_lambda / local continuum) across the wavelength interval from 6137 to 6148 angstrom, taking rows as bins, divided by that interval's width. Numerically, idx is 0.000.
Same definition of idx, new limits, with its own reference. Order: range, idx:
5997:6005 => 0.021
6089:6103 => -0.006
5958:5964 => -0.004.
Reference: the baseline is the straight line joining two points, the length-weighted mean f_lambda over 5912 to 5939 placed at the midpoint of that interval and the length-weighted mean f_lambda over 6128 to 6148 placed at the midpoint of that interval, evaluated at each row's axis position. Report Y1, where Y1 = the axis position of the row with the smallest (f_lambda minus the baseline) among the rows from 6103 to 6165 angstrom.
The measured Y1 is 6135.13 angstrom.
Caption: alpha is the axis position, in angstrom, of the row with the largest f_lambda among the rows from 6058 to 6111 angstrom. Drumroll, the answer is 6104.13 angstrom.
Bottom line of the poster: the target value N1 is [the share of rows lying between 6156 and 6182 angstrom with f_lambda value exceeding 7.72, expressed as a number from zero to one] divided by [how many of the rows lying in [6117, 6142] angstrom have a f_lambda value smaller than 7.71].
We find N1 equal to 0.17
